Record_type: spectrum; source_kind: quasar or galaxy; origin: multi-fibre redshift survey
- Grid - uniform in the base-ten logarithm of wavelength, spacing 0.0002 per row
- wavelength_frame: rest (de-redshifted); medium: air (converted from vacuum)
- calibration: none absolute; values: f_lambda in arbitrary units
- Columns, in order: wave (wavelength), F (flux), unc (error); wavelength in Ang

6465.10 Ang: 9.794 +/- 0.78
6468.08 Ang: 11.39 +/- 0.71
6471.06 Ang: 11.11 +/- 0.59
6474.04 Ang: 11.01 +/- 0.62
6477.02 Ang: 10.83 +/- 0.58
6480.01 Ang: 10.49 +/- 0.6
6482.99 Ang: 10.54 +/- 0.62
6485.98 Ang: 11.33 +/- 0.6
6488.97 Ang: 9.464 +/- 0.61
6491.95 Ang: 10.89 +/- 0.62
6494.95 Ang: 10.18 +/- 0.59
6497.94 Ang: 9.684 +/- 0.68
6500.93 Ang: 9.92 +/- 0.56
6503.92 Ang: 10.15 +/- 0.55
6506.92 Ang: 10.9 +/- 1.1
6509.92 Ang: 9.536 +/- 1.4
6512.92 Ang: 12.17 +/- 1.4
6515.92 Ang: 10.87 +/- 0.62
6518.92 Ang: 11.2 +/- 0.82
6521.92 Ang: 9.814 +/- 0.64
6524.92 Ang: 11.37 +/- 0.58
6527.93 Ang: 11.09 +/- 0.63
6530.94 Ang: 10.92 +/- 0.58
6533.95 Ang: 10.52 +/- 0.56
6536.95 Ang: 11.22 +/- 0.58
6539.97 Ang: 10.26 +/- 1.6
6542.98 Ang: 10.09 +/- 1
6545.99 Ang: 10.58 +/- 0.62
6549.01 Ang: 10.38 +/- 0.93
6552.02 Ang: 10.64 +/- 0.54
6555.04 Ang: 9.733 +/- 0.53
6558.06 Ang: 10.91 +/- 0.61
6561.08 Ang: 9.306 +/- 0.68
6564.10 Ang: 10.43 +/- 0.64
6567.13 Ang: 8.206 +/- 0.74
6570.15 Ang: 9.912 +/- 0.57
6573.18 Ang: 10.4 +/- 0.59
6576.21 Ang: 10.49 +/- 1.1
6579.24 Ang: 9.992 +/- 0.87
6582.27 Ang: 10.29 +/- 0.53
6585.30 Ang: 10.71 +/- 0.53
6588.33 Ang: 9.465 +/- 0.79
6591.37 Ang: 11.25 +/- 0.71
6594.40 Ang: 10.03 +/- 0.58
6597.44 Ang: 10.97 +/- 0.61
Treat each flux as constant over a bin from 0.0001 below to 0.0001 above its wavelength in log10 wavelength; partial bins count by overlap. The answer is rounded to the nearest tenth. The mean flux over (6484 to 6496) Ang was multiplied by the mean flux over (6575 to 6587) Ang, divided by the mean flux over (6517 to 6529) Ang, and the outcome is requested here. 10.0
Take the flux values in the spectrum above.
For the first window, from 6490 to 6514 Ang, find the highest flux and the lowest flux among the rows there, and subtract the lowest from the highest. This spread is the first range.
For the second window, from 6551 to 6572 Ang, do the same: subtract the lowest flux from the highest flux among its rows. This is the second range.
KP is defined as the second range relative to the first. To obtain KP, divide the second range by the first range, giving 1.03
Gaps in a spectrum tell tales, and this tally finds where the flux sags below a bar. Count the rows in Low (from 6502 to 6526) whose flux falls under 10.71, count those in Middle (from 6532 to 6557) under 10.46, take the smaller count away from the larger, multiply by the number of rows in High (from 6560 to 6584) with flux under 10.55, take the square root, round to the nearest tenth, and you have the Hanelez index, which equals 2.8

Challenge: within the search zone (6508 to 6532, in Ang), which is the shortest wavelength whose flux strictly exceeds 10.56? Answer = 6512.92 Ang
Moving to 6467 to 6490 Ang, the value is 6468.08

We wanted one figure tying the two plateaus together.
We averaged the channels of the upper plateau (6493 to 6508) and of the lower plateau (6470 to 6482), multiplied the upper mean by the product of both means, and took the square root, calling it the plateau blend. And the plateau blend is 33.5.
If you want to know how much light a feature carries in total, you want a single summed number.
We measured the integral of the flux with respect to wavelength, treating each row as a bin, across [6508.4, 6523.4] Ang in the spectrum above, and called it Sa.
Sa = 161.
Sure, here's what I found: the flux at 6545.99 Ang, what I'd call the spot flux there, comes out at 10.58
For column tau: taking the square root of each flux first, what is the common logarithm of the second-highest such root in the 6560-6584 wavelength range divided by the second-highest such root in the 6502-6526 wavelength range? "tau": -0.019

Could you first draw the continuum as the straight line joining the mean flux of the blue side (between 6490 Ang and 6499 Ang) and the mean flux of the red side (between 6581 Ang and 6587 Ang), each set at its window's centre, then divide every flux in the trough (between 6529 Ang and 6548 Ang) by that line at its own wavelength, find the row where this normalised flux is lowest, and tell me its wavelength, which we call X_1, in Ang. 6542.98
